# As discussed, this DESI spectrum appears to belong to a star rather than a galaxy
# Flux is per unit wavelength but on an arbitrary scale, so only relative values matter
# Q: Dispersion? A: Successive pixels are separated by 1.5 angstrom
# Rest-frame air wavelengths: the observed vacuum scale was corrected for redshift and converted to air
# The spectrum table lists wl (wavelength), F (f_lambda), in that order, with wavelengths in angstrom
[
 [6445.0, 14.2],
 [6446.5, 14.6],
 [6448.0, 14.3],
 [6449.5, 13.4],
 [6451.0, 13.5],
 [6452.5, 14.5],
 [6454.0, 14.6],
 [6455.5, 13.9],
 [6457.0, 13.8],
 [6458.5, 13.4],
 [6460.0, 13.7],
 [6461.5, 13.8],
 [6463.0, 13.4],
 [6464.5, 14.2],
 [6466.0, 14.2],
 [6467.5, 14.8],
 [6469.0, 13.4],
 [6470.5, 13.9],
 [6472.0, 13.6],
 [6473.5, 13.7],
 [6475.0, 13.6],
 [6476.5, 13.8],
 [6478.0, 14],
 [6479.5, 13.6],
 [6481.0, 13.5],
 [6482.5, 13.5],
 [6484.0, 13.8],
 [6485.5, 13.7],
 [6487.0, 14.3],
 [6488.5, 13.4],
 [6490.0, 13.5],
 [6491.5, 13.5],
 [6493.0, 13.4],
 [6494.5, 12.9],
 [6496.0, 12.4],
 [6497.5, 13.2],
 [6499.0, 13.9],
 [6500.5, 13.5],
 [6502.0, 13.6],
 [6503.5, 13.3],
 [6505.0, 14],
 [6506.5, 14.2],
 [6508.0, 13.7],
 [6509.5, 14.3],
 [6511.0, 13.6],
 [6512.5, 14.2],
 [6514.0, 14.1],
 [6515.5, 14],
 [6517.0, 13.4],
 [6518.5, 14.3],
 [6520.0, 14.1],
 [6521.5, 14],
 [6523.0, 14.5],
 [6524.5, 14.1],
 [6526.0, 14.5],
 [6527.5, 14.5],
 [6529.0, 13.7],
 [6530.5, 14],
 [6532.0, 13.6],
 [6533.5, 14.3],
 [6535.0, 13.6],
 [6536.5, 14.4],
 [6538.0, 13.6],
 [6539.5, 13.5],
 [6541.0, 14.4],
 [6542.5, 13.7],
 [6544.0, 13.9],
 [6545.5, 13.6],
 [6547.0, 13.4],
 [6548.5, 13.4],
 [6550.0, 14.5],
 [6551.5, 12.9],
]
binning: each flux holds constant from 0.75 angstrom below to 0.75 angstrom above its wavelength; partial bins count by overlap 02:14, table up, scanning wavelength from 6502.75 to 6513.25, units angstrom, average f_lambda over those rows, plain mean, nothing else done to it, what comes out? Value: 13.9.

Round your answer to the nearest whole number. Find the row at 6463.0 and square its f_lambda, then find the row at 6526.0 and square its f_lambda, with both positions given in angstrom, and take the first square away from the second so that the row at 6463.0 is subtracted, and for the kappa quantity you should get 31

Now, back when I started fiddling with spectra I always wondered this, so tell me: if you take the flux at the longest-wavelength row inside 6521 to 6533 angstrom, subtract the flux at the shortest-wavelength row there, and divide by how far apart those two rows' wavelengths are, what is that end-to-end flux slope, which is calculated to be -0.038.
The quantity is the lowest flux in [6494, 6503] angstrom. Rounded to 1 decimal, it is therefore 12.4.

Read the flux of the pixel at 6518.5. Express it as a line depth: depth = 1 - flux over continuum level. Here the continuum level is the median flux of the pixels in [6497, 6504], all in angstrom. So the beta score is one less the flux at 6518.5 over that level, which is -0.06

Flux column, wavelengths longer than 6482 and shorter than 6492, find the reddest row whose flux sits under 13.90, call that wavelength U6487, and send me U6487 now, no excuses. 6491.5 angstrom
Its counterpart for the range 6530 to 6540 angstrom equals 6539.5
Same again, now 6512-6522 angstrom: 6517.0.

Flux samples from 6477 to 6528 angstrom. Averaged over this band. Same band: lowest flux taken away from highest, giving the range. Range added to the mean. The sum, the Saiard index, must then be 15.9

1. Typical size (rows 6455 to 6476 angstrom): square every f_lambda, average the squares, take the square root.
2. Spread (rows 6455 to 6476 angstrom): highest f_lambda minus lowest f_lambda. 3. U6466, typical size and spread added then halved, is 7.6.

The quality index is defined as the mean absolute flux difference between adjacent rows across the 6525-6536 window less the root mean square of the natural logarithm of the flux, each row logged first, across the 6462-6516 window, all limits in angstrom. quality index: -2.13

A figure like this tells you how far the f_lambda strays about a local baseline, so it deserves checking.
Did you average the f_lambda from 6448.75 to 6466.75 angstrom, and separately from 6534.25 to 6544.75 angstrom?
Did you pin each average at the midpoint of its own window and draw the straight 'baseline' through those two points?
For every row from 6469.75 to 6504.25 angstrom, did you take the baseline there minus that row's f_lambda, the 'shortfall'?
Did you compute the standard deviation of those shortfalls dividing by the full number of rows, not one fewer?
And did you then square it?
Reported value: 0.14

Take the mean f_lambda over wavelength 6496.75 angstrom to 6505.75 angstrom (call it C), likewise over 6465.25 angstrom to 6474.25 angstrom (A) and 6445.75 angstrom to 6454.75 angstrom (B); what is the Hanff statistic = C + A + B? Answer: 41.7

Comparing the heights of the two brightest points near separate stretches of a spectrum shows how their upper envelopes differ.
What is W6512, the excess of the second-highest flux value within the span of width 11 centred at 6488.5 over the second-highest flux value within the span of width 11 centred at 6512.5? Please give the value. -0.400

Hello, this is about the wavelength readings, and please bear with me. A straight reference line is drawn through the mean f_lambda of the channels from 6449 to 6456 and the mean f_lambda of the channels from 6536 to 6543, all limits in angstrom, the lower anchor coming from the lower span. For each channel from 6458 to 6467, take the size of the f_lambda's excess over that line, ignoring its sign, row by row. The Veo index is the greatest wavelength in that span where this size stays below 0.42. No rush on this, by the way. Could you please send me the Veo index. 6466.0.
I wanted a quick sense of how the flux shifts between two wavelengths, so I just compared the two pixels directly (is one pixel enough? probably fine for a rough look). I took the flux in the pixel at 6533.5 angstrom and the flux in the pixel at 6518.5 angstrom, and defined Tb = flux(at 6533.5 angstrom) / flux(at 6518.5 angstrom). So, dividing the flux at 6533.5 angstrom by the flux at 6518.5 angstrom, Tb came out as 1.00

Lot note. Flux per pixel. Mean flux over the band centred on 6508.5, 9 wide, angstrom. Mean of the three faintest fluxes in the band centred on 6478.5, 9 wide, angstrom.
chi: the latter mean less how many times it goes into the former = 12.5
